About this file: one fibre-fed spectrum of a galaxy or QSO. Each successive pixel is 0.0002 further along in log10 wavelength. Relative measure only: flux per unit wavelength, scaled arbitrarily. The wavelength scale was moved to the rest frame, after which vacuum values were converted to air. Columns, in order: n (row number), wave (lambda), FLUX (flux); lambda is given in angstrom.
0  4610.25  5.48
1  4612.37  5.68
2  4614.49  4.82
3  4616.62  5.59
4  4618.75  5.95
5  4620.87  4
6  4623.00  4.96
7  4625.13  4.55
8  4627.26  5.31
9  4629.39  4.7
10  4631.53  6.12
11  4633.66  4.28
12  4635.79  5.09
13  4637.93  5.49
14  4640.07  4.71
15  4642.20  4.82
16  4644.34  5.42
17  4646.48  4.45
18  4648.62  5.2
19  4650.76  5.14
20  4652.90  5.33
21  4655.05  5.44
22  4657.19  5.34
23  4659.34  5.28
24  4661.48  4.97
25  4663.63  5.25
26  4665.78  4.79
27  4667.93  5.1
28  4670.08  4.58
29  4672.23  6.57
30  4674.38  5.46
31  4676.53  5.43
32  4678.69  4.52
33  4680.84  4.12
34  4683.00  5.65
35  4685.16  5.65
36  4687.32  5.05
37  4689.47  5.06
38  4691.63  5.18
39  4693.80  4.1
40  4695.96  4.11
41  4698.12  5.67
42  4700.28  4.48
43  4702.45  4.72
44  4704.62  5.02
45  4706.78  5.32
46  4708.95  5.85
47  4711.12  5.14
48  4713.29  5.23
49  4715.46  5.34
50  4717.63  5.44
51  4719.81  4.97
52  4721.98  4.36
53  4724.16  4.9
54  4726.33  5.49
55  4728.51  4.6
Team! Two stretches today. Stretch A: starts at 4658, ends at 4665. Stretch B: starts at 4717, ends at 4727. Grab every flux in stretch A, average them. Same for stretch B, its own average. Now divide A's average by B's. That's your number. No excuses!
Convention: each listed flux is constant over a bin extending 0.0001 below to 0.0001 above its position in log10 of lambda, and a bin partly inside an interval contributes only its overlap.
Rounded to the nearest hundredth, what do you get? 1.03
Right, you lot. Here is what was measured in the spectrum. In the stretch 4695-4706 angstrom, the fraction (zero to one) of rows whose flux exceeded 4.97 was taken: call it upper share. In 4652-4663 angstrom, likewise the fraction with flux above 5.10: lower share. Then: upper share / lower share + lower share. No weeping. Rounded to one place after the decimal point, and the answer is 1.3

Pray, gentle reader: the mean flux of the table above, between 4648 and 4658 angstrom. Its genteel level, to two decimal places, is 5.29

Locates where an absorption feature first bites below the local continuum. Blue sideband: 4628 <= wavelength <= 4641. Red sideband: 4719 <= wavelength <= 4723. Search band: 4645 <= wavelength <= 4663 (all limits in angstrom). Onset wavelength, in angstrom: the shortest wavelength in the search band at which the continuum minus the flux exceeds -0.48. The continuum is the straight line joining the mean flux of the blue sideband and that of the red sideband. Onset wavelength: 4646.48 angstrom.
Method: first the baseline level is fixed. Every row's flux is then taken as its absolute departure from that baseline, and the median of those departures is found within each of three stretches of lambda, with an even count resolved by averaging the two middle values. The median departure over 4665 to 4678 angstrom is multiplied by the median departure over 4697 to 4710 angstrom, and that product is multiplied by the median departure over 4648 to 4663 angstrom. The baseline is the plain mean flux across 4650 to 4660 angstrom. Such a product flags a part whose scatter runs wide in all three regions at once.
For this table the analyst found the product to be 0.02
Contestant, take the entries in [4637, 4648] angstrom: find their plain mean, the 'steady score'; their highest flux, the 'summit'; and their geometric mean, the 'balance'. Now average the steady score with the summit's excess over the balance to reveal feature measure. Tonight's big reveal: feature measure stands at 2.75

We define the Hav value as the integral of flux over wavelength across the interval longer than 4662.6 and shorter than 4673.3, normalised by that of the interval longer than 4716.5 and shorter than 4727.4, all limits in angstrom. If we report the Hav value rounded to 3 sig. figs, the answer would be 1.03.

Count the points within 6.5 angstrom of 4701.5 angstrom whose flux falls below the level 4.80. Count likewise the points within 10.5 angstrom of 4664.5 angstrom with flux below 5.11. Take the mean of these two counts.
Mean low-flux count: 3.5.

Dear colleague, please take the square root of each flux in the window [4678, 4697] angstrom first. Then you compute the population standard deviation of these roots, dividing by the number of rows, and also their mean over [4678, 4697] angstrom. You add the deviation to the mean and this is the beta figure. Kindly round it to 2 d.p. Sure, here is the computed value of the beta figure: 2.33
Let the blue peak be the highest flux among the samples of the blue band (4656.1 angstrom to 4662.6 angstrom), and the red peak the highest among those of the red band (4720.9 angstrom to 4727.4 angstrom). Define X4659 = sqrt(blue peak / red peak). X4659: 0.99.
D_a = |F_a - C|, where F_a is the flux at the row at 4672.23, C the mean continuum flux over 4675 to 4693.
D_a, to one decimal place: 1.5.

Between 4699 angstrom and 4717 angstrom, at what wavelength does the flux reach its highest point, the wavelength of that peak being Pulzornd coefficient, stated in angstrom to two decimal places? 4708.95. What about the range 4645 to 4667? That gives 4655.05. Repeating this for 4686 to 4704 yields 4698.12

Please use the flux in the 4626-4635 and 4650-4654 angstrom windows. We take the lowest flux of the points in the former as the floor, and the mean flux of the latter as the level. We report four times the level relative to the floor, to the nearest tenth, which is 4.9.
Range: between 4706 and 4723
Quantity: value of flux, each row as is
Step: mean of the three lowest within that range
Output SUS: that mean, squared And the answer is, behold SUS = 23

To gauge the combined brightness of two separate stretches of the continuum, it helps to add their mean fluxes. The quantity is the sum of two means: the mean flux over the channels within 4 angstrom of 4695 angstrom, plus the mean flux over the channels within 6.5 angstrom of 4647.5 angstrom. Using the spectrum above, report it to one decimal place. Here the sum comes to 9.8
